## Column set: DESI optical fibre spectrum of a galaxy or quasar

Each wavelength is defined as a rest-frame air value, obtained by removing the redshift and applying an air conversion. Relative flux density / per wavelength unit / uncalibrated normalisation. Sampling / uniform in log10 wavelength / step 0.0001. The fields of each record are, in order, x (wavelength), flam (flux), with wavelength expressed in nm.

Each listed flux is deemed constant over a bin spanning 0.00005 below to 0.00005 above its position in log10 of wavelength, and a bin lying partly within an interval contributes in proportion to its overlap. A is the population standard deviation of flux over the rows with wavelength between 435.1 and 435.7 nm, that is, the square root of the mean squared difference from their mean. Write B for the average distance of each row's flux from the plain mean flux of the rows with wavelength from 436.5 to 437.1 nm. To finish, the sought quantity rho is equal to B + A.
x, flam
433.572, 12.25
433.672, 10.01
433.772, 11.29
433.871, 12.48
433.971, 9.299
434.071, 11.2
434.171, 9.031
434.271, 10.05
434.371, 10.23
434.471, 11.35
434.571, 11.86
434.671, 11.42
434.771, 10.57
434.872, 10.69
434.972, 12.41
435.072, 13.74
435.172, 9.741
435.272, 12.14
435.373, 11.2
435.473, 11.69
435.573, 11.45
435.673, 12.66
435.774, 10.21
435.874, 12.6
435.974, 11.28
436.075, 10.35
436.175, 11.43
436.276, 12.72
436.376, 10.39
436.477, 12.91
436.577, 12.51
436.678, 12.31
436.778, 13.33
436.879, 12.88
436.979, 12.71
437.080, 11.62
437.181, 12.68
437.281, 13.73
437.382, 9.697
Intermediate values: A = 0.91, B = 0.4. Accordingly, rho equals 1.3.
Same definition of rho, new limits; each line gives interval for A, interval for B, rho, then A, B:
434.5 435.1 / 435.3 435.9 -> 1.8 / 1.08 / 0.7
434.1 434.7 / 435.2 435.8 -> 1.6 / 0.98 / 0.6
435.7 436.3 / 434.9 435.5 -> 1.9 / 0.98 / 0.9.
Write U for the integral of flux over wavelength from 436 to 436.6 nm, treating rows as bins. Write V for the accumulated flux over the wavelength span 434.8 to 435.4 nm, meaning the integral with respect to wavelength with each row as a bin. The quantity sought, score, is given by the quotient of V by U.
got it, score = 1.00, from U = 7.0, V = 6.97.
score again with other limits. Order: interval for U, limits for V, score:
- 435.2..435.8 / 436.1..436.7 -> 1.04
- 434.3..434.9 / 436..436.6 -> 1.06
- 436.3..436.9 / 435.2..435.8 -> 0.93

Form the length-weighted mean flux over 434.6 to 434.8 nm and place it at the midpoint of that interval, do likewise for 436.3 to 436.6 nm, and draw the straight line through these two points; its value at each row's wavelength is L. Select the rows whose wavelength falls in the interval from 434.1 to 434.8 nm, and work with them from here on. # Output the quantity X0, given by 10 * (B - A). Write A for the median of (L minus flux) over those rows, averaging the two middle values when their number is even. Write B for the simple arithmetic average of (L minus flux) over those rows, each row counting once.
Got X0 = -2.2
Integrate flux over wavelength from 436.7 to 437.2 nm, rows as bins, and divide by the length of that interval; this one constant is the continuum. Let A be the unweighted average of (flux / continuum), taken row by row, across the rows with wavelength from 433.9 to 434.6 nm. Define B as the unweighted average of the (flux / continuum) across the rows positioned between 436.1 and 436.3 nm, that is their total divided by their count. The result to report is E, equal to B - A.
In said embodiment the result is 0.13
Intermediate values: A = 0.826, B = 0.957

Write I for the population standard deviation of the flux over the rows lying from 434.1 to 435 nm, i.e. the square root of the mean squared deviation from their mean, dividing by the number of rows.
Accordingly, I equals 0.97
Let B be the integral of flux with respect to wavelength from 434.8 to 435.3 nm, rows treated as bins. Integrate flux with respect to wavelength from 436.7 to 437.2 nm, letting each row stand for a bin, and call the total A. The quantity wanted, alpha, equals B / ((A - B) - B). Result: -1.09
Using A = 6.3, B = 5.84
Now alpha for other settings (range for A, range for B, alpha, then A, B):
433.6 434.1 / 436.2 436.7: -0.91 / 5.5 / 6.05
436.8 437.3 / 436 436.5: -1.12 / 6.3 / 5.73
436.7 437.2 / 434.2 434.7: -1.19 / 6.3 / 5.44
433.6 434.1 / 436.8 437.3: -0.88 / 5.5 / 6.35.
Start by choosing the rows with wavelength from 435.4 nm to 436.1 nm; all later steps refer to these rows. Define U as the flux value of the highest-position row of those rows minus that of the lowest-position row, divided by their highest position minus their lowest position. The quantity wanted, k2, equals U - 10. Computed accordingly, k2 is -12.2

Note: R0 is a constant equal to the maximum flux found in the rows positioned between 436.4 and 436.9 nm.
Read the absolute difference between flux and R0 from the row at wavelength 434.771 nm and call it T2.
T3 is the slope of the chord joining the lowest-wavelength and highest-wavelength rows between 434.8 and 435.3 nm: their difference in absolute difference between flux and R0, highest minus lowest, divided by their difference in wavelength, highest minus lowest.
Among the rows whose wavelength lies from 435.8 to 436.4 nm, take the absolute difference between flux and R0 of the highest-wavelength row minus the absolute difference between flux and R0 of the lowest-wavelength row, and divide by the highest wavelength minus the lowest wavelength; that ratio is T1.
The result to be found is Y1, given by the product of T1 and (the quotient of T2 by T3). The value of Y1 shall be -3.4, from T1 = 4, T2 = 2.8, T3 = -4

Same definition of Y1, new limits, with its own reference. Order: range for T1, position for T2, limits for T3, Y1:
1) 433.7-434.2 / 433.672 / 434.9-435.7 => -52.7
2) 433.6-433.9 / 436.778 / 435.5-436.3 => 0.0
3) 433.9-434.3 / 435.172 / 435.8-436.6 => -70.2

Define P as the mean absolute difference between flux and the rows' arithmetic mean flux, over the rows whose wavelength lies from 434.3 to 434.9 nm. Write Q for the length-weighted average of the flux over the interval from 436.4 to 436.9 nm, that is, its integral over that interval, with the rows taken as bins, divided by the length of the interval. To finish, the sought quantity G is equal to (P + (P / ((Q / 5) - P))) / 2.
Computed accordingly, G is 0.4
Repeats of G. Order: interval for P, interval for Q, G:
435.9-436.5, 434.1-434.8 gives 0.8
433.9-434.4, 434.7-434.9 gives 0.5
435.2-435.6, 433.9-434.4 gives 0.2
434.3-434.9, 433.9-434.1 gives 0.4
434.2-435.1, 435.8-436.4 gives 0.7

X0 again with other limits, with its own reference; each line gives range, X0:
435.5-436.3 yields -1.2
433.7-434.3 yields 0.0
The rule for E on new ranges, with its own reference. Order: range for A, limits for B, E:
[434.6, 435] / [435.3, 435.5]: 0.01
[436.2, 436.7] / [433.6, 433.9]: -0.07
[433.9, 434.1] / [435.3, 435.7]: 0.12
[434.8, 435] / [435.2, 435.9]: 0.01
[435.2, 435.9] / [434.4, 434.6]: -0.01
